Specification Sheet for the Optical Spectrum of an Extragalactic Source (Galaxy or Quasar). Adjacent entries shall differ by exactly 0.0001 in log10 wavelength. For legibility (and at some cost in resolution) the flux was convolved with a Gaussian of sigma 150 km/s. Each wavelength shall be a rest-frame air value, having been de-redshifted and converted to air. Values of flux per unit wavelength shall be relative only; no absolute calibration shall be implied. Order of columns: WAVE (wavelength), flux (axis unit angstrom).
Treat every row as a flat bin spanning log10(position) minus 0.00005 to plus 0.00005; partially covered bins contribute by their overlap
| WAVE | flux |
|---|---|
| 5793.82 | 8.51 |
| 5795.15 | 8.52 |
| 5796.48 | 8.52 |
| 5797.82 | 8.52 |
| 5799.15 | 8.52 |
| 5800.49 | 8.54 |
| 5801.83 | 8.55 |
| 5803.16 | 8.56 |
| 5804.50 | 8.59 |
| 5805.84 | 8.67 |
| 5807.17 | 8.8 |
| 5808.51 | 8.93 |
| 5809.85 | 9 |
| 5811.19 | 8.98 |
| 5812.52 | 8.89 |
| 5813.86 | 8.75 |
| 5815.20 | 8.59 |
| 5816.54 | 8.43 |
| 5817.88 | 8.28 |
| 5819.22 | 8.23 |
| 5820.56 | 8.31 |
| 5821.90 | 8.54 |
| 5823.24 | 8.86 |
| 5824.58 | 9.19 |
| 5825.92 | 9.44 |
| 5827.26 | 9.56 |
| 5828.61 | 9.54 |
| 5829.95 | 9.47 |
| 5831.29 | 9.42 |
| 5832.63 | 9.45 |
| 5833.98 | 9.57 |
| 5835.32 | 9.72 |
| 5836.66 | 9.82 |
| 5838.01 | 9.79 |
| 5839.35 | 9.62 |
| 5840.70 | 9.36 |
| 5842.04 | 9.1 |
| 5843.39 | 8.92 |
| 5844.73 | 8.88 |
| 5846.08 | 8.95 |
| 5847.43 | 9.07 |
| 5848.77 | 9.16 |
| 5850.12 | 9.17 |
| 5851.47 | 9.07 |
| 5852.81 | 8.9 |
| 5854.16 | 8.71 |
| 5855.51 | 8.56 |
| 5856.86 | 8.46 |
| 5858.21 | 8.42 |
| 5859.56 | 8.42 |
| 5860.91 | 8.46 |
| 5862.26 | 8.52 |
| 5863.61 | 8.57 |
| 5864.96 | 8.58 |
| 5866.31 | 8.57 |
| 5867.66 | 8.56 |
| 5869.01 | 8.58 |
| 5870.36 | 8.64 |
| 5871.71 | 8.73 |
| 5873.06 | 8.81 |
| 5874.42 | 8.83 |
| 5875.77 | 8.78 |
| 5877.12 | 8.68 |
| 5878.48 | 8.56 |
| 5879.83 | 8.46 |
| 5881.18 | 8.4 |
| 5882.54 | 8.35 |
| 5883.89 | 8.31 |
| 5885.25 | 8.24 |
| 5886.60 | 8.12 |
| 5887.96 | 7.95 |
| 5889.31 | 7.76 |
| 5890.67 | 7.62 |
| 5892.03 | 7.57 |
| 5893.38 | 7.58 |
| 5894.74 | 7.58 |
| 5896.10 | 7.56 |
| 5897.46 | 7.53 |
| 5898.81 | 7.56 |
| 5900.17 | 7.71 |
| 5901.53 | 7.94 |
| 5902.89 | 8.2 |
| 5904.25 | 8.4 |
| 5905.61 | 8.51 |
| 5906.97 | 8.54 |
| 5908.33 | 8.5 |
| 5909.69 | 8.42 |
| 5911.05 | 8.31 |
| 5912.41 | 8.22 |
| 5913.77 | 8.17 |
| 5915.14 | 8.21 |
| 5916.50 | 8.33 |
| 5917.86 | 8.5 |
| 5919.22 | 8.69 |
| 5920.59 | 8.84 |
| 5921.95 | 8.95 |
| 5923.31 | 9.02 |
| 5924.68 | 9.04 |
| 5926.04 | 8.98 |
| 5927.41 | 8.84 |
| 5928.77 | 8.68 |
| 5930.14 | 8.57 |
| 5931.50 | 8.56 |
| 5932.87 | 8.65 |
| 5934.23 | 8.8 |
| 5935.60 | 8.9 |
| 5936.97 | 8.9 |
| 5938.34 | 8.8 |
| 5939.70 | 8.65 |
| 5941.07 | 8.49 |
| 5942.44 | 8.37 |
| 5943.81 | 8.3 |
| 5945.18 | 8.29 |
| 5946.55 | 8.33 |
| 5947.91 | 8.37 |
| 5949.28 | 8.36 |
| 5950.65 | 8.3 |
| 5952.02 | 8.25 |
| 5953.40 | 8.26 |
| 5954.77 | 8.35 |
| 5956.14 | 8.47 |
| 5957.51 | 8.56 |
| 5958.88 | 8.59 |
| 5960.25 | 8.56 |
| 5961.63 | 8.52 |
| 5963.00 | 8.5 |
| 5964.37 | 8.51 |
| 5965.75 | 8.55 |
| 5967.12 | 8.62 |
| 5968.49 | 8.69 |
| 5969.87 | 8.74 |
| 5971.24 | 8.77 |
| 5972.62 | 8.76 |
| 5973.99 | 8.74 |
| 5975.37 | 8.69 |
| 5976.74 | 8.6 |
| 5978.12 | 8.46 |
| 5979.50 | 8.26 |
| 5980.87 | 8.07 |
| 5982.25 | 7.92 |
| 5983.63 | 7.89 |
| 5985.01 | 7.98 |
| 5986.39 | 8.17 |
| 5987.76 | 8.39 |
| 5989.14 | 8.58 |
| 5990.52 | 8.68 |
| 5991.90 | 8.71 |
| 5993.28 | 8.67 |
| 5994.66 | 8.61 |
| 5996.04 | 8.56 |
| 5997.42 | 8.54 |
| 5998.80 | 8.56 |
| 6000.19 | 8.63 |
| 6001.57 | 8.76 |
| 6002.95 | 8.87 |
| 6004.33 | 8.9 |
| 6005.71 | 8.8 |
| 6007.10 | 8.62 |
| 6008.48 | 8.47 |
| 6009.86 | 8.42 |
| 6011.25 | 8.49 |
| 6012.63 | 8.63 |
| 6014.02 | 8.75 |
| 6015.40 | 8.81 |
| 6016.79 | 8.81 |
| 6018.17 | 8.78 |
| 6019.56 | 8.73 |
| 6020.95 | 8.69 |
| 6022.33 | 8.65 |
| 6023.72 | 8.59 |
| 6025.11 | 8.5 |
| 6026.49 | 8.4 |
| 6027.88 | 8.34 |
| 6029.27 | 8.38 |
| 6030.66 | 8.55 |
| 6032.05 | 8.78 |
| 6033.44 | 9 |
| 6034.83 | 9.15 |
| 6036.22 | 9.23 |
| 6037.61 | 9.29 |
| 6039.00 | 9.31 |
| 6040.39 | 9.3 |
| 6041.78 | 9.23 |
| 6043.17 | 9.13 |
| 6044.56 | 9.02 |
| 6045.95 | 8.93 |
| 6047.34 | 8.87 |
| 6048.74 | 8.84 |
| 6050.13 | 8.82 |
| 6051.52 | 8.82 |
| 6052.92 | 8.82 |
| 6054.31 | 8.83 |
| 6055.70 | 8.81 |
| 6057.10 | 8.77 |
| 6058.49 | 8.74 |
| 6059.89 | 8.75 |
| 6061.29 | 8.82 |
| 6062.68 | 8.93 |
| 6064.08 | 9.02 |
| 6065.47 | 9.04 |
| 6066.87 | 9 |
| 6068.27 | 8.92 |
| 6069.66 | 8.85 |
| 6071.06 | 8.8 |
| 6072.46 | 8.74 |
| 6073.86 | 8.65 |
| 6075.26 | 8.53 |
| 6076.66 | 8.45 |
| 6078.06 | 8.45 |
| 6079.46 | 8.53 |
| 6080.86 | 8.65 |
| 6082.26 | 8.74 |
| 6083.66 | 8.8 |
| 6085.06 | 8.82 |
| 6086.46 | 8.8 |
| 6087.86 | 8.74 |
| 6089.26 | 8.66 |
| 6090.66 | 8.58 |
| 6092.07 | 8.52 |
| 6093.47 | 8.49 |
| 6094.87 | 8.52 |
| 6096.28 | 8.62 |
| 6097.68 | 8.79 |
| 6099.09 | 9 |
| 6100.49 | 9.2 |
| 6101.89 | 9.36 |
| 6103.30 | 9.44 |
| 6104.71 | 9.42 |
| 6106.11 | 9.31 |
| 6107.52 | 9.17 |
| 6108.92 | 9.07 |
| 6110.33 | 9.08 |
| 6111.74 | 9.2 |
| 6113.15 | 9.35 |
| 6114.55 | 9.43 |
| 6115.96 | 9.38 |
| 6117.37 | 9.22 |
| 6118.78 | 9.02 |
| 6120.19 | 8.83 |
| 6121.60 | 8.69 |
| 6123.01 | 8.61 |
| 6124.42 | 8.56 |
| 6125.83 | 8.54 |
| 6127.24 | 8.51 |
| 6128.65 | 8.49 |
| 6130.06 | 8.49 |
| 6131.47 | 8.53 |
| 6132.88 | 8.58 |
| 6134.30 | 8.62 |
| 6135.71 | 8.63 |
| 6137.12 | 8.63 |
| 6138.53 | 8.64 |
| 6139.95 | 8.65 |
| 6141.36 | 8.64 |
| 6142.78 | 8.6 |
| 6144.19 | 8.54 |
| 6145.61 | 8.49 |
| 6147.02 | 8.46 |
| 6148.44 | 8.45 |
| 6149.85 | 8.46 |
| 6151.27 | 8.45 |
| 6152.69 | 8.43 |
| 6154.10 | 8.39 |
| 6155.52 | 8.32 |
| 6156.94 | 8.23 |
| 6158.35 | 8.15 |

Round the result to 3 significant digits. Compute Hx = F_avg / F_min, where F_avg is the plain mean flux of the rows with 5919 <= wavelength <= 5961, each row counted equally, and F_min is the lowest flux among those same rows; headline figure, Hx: 1.04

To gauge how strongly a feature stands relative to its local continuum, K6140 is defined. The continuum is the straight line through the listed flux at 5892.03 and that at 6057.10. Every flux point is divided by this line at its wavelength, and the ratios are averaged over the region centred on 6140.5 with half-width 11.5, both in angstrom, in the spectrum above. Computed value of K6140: 0.91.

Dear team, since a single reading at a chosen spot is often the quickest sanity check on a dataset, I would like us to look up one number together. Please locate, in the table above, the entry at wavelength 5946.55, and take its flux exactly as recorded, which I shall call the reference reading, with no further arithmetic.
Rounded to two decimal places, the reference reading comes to 8.33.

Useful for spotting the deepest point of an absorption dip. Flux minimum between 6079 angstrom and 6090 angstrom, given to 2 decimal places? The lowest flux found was 8.53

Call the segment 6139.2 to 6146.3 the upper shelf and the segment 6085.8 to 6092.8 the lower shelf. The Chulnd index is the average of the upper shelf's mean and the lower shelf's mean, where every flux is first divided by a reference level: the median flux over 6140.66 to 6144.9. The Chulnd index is 1.00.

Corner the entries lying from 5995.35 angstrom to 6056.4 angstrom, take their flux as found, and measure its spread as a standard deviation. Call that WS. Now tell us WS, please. 0.26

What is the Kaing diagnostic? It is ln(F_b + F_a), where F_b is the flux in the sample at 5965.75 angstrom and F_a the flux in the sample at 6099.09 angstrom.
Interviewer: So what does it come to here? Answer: 2.87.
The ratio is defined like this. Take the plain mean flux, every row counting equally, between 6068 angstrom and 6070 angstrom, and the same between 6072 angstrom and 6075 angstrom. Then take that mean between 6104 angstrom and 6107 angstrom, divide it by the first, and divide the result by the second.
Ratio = 0.121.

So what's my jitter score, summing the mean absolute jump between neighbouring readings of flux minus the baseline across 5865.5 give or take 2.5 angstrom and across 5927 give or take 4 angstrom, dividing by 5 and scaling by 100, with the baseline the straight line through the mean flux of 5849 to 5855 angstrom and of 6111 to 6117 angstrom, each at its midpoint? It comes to 2.2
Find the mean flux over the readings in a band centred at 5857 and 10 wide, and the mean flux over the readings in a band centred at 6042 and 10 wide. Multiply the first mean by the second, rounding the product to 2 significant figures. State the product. 79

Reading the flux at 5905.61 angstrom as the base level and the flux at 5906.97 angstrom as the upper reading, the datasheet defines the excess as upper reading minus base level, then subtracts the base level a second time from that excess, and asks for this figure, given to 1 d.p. -8.5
